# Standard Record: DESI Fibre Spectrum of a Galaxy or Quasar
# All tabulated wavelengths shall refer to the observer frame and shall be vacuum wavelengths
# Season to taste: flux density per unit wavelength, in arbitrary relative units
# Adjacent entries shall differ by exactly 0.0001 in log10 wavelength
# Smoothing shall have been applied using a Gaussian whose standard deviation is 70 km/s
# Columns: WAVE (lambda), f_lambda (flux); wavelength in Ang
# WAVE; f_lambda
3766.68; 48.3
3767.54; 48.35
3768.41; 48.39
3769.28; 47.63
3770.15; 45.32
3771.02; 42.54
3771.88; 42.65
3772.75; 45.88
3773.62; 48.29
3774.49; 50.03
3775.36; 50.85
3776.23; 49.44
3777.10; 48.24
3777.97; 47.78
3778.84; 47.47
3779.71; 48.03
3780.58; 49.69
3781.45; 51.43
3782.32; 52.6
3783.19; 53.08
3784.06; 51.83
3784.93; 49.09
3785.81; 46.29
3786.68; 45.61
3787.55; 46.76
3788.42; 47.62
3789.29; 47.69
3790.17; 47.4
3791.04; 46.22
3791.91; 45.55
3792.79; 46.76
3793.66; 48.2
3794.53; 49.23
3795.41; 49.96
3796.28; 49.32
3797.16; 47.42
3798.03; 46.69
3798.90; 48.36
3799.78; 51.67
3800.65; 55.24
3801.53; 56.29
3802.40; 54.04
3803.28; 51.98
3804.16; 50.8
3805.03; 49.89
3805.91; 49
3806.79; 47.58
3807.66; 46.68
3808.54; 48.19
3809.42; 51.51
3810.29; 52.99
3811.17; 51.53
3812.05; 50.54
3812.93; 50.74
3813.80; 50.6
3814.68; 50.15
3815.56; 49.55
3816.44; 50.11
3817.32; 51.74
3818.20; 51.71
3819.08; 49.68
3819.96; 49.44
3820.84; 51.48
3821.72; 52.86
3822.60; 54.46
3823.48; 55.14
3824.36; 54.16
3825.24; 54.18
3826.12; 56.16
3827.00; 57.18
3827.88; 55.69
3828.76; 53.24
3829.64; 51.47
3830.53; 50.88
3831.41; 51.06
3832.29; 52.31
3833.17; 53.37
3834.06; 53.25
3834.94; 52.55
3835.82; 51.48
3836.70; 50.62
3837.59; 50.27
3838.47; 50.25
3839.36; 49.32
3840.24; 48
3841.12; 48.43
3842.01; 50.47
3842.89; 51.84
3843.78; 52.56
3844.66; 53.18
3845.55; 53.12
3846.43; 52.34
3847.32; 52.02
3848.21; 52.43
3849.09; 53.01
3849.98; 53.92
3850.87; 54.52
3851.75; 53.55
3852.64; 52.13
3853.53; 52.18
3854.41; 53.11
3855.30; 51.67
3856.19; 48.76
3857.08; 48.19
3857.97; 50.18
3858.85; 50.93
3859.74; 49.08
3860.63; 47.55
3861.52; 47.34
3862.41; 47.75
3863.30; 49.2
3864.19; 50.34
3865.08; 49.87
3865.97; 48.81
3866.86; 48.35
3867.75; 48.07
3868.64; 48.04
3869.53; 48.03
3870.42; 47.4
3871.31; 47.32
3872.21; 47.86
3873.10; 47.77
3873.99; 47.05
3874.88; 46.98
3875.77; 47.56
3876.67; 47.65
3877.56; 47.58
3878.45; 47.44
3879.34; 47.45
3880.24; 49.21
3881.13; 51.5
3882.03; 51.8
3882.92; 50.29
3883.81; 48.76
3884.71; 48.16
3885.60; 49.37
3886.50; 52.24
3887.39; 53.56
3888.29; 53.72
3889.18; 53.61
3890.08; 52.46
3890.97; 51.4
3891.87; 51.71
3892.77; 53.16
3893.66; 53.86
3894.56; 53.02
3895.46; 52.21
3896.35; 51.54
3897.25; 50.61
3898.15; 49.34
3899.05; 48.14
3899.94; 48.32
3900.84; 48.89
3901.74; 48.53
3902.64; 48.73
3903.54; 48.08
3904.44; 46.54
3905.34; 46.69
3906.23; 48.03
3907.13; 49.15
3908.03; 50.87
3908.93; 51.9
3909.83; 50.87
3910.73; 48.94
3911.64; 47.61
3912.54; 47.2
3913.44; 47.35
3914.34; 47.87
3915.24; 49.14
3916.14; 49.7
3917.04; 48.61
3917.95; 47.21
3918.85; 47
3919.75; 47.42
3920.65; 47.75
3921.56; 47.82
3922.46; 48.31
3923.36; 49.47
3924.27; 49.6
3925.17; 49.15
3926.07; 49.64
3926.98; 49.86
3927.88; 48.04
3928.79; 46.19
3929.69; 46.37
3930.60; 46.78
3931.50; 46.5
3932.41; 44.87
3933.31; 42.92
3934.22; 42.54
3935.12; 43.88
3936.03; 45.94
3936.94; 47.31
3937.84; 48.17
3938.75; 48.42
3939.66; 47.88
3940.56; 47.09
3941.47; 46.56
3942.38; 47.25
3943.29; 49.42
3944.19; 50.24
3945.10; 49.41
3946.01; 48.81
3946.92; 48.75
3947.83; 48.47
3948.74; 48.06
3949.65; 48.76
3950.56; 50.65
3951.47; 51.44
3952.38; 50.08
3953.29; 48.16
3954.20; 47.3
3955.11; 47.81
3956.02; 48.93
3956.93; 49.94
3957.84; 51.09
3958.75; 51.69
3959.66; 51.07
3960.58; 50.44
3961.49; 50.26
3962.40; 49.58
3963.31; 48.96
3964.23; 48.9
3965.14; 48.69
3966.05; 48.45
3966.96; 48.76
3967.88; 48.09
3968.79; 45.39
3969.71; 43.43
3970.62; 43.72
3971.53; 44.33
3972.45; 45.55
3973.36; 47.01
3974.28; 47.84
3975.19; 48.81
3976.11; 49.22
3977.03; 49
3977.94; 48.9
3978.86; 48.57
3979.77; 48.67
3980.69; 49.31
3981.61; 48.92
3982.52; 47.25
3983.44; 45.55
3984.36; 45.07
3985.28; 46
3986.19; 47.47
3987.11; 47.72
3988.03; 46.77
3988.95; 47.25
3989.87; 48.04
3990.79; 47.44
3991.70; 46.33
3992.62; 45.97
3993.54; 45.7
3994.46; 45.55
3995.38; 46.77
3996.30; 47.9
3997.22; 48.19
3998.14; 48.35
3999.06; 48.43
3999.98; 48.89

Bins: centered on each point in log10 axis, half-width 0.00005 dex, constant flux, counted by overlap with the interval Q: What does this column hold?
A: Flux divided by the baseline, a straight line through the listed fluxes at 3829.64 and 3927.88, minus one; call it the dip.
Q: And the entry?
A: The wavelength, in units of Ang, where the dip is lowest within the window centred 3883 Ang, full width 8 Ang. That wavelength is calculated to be 3879.34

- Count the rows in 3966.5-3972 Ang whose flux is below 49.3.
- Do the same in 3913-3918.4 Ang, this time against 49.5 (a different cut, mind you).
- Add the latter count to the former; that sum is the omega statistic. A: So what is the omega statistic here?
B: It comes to 11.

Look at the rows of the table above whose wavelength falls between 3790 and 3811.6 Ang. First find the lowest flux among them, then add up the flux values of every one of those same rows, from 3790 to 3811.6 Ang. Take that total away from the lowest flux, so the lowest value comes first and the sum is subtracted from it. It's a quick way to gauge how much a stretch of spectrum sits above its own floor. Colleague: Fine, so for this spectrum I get -1197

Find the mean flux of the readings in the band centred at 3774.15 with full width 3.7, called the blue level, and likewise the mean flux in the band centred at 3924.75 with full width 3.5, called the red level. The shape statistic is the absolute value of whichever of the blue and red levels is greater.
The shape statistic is 49.5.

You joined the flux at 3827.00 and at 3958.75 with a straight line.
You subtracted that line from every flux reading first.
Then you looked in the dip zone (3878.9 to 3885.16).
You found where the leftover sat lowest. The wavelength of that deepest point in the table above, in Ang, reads 3879.34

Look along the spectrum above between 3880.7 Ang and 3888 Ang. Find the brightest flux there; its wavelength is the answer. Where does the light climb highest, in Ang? 3887.39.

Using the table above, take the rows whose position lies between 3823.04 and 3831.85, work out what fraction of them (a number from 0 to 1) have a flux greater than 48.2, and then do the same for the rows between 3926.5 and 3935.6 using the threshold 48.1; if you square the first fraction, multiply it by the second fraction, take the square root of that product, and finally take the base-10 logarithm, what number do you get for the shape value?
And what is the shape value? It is -0.50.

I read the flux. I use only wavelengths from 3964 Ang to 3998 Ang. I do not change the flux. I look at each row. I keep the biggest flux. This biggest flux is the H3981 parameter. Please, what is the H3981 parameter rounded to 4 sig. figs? 49.31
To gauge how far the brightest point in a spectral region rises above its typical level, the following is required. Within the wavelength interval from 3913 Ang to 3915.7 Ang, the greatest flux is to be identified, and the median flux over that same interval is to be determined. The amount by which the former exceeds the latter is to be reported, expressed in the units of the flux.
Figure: 1.3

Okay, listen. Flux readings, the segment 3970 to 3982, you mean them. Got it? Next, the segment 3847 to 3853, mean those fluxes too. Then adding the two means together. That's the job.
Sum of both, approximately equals 101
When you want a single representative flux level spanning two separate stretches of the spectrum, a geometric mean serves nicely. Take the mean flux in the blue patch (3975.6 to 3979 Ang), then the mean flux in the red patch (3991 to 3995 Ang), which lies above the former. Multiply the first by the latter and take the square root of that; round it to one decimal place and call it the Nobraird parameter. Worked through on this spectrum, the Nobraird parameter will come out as 47.4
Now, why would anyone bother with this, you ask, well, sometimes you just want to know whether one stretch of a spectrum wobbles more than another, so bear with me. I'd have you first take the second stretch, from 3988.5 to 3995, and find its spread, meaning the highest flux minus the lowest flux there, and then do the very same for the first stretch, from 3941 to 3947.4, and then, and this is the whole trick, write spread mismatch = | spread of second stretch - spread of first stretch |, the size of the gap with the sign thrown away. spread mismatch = 1.2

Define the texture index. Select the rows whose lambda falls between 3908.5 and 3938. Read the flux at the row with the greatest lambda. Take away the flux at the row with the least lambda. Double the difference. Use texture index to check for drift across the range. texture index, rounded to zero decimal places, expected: -7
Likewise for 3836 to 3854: 3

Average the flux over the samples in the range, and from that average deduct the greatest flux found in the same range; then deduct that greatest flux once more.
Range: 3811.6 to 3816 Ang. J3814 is -51.2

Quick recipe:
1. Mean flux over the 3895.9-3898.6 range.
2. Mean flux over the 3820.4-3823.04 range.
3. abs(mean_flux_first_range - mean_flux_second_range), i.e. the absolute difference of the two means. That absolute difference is 2.4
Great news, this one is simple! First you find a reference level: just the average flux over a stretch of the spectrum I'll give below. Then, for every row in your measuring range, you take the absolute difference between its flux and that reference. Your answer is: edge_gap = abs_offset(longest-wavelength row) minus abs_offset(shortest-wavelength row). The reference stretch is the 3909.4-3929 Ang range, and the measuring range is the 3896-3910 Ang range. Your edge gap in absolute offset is -1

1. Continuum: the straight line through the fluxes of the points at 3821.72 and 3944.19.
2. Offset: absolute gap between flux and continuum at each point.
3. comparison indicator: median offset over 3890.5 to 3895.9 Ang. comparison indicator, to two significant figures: 1.3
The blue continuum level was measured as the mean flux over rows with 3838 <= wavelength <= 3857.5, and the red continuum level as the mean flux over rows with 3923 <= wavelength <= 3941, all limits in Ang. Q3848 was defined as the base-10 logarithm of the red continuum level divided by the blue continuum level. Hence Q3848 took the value -0.040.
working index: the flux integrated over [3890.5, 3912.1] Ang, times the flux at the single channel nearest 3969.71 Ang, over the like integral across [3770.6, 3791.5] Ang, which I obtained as 46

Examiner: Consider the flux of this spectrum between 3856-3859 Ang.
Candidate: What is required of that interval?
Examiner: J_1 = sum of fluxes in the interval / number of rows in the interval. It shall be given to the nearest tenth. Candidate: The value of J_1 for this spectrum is 49.5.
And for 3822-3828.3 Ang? 55.3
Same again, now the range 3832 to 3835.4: 52.9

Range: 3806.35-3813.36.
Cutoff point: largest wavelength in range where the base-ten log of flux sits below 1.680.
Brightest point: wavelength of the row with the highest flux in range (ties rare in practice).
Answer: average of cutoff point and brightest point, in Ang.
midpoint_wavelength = 3809.0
